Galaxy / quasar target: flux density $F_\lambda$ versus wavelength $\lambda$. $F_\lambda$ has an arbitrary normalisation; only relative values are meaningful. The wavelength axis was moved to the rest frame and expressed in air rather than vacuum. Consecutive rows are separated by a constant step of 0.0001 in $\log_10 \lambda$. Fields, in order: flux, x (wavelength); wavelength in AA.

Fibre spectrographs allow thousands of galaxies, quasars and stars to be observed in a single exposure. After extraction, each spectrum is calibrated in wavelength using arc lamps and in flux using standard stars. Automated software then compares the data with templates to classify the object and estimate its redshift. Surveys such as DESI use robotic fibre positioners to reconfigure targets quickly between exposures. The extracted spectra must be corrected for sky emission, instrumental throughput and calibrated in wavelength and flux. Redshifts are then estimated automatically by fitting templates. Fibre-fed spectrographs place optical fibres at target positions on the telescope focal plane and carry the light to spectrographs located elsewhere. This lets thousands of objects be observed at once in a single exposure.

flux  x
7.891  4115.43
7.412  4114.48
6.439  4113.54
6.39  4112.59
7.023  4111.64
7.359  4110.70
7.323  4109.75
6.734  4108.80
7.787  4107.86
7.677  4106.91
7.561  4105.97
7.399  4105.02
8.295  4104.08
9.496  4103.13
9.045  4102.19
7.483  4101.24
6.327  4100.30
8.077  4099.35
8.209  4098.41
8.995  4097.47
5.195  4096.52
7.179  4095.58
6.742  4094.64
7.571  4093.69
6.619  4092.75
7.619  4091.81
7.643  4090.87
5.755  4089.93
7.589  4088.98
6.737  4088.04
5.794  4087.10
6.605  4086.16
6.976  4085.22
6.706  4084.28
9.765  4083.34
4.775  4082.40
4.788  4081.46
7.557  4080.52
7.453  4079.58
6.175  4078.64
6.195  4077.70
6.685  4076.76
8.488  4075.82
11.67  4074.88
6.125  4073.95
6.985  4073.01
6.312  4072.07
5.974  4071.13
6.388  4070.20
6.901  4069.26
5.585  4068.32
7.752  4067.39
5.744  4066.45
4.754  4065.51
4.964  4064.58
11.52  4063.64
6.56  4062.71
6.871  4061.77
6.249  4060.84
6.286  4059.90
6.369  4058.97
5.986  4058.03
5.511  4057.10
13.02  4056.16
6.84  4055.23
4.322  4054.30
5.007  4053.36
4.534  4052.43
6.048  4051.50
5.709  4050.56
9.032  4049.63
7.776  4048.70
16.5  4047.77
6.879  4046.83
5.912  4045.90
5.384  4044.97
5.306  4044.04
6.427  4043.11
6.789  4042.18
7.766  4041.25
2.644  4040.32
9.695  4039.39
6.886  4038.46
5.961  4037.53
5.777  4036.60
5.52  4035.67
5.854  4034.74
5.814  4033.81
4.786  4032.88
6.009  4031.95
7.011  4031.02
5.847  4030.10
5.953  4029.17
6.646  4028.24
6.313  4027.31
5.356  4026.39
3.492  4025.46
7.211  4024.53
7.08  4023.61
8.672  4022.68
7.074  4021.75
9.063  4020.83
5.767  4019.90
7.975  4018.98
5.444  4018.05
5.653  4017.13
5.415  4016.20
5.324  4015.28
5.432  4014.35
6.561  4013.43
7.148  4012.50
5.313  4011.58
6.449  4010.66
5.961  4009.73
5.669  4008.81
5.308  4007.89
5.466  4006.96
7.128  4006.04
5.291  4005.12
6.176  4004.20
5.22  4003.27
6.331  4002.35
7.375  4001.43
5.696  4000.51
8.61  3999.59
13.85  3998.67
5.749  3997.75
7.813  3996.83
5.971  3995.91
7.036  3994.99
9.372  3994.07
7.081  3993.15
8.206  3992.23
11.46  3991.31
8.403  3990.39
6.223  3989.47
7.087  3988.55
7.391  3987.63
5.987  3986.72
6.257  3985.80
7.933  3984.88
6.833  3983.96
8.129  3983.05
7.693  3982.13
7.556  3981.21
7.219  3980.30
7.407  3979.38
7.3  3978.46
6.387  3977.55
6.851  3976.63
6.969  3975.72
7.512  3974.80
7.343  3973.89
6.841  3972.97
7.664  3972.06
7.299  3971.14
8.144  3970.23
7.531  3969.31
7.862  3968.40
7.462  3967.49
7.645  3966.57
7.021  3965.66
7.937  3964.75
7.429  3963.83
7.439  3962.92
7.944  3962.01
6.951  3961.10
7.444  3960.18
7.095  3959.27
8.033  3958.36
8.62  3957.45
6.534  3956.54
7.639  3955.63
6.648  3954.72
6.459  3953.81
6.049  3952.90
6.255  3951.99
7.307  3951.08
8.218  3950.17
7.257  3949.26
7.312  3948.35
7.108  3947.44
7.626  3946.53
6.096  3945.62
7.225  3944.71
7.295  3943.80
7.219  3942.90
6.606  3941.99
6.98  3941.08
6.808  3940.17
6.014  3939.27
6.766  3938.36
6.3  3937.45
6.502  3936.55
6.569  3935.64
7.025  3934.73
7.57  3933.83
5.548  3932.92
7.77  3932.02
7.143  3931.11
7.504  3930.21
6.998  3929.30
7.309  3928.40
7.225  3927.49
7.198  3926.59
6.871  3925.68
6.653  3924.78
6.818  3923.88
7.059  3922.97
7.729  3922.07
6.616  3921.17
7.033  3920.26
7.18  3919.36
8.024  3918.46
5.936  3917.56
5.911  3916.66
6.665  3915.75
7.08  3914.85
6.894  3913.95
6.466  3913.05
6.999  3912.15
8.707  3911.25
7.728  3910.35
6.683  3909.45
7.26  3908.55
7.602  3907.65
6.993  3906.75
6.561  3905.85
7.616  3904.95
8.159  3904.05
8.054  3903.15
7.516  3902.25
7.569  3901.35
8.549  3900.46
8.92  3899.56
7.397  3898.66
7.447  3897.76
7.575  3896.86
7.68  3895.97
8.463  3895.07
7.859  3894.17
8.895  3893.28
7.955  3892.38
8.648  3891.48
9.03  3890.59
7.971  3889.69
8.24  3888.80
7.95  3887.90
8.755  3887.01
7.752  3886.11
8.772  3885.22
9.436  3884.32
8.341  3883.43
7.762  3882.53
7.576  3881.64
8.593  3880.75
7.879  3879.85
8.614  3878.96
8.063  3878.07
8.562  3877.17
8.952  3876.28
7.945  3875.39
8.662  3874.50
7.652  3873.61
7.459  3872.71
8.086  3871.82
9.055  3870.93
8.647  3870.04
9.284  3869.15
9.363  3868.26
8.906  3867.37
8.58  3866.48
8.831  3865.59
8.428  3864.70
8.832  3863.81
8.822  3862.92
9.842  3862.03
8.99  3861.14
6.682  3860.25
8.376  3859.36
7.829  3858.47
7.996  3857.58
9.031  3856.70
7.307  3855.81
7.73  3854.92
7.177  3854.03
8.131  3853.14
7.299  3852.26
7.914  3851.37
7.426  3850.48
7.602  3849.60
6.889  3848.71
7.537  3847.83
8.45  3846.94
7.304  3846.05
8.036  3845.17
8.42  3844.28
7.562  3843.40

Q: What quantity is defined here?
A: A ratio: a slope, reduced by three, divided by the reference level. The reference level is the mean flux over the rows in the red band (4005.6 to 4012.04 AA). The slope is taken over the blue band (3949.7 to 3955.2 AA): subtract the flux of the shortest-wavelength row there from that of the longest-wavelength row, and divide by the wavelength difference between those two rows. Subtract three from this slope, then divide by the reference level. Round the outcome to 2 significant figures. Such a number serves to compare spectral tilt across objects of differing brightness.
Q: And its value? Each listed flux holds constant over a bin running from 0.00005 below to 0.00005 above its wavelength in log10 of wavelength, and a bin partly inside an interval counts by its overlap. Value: -0.57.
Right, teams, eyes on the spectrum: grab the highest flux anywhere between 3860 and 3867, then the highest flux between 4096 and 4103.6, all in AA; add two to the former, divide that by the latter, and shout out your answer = 1.25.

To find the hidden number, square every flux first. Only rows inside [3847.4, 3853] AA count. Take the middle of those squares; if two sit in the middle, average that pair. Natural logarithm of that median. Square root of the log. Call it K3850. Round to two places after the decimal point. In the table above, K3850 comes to 2.01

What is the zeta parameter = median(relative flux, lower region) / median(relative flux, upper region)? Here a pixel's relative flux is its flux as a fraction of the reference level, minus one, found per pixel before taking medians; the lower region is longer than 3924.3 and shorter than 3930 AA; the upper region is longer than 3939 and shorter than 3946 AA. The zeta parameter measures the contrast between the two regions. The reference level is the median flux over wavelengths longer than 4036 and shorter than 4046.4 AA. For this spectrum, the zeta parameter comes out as 1.22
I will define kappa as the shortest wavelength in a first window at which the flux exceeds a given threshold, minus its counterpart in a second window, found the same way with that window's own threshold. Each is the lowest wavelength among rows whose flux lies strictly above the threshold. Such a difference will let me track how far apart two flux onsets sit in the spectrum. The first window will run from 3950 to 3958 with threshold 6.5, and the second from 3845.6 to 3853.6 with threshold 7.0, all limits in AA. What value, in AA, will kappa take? 104.1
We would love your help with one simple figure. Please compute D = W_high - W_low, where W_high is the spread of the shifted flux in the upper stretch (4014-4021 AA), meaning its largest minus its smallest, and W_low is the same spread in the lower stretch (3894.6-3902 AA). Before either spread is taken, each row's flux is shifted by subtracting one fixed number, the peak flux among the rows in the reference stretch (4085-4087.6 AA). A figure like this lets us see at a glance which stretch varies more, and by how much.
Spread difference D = 2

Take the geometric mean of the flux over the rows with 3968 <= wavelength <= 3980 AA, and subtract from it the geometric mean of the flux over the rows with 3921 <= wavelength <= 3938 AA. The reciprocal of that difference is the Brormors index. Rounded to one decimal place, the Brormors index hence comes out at 2.8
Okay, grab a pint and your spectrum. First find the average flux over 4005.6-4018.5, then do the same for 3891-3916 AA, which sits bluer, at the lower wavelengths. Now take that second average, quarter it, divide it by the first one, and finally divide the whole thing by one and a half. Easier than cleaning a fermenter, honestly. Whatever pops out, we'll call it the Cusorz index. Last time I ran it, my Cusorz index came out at 0.217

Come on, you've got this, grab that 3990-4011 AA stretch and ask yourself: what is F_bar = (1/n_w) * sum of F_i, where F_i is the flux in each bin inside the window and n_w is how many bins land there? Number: 7.20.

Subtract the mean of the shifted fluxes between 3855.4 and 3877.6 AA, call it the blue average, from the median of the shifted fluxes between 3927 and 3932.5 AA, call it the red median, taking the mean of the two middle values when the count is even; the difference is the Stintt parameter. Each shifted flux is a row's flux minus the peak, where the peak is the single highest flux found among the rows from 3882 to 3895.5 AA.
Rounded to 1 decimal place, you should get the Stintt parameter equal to -1.2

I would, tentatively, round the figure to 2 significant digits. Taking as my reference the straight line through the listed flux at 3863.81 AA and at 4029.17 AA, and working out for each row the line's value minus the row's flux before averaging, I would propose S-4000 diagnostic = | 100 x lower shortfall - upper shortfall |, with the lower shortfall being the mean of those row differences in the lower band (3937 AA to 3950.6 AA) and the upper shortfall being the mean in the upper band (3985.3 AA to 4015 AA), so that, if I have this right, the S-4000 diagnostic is 46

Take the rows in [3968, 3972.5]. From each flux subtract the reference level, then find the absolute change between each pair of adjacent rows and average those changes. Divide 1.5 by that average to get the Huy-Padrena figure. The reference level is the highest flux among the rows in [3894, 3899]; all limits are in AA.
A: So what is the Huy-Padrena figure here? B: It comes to 2.8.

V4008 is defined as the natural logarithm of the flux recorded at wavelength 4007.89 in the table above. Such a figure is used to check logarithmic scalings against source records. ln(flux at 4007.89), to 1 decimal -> 1.7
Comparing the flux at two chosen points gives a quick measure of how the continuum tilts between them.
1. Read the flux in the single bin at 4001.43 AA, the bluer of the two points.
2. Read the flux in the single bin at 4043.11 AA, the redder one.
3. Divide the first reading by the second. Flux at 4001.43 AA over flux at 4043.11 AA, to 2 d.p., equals 1.15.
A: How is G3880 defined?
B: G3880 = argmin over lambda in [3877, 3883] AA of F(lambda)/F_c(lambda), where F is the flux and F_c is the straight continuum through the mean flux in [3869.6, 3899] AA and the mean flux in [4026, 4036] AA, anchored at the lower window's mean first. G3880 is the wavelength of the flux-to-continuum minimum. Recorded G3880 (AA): 3881.64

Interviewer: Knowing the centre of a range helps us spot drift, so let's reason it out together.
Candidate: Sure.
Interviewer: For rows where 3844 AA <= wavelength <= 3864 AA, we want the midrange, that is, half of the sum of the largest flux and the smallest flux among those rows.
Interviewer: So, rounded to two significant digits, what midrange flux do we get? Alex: 8.3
